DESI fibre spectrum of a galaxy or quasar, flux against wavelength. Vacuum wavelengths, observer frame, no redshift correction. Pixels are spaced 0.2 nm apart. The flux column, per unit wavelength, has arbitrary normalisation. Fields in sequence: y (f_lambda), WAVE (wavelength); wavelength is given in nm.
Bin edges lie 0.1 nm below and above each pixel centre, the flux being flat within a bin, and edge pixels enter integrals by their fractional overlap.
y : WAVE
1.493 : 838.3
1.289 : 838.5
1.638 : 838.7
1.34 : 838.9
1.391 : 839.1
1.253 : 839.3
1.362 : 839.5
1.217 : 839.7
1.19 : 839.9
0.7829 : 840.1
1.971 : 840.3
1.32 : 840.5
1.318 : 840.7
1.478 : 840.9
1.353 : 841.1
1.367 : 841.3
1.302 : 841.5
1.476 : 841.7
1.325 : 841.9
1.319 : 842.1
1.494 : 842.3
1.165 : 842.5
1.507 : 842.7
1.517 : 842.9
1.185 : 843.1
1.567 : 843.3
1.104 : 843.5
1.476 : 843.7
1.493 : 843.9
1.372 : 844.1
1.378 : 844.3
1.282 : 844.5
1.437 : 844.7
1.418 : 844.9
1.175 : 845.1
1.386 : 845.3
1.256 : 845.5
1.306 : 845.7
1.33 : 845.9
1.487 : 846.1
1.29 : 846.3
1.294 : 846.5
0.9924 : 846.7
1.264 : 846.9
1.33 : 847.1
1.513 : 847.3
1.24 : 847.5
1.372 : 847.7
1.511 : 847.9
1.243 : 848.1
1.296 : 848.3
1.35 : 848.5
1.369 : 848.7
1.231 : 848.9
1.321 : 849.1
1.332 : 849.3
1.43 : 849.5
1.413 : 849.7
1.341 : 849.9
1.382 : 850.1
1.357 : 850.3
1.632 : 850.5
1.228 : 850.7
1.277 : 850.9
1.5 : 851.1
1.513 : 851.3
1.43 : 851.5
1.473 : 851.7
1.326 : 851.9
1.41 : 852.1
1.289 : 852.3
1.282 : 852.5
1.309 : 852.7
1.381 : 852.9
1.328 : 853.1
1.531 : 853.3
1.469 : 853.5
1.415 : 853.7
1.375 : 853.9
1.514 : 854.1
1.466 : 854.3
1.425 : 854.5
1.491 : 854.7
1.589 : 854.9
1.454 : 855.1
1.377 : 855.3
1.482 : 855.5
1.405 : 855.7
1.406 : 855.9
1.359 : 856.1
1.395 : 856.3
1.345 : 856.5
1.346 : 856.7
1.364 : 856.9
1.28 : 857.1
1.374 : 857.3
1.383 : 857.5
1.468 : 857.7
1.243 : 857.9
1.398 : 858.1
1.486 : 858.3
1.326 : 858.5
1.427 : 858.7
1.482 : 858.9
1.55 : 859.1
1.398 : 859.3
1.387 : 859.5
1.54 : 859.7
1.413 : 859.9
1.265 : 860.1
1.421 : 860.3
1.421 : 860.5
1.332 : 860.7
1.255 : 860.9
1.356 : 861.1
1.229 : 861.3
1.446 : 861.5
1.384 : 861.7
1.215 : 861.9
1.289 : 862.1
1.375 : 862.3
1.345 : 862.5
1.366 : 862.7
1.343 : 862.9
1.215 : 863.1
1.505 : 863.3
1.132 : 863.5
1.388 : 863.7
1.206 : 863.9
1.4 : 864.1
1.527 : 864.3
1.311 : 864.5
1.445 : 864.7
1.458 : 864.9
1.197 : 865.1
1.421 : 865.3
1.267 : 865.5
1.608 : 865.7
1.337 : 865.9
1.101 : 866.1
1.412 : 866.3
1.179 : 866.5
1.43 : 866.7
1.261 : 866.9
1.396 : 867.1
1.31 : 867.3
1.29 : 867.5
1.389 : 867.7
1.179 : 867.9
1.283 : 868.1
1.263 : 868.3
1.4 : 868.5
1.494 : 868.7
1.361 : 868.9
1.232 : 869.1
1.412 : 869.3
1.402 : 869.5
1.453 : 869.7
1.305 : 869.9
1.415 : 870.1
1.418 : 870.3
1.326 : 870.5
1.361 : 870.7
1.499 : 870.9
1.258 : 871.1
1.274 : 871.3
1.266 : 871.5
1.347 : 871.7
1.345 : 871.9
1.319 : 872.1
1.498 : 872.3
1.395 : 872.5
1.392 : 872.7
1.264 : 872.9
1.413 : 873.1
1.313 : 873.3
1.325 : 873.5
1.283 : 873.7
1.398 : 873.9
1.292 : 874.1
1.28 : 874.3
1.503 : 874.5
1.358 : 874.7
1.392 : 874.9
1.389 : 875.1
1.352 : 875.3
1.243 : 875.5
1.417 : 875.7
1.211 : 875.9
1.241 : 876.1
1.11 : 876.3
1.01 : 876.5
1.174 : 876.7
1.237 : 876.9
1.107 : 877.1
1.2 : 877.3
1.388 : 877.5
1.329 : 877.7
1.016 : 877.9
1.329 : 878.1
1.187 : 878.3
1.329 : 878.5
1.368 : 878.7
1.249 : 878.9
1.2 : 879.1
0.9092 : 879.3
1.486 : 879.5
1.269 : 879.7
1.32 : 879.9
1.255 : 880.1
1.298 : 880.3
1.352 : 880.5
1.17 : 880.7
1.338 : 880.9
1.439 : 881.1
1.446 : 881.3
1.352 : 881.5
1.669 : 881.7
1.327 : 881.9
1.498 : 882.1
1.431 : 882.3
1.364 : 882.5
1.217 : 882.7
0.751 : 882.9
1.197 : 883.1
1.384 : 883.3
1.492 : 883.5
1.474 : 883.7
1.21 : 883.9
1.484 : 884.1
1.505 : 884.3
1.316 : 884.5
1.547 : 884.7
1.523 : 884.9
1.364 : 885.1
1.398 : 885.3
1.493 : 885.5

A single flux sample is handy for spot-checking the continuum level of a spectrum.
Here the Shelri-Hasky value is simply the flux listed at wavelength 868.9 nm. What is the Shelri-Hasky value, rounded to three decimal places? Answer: 1.361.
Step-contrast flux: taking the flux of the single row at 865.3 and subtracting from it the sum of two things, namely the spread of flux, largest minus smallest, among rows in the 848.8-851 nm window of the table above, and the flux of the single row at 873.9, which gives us -0.38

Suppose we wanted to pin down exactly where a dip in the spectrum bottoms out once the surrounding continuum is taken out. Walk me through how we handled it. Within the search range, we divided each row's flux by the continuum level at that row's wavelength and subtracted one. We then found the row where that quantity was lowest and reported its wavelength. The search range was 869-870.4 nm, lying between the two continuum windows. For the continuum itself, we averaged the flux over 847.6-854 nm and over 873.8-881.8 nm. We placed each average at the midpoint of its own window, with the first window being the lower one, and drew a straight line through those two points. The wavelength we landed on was 869.1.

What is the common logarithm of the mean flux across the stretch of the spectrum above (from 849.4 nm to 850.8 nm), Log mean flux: 0.145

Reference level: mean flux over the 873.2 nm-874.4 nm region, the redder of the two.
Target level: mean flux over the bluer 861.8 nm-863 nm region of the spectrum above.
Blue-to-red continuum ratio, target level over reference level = 1.01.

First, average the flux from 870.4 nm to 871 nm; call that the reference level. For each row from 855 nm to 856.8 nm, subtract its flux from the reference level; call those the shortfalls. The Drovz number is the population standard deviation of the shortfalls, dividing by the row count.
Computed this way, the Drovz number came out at 0.044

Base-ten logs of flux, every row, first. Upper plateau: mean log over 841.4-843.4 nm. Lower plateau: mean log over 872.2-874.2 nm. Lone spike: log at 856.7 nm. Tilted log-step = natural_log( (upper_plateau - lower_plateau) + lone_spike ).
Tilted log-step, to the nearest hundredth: -1.99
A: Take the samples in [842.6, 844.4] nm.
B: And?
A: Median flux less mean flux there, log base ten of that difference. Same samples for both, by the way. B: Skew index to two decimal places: -1.12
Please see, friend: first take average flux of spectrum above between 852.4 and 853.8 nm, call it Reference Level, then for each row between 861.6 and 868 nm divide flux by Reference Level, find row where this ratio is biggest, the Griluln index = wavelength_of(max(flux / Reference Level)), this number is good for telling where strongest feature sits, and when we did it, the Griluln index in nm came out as 865.7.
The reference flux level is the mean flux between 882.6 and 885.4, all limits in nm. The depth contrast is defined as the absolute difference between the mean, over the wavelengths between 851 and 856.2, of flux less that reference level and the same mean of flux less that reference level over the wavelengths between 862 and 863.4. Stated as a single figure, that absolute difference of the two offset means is 0.07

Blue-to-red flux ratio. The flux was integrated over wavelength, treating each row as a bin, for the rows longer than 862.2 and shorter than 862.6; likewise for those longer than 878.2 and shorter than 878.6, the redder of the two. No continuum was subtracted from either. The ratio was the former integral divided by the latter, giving 1.08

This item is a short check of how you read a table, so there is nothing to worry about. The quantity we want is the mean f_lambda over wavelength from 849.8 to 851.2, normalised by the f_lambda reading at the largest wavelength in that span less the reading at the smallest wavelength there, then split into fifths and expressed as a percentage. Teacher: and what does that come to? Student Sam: 175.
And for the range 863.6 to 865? 397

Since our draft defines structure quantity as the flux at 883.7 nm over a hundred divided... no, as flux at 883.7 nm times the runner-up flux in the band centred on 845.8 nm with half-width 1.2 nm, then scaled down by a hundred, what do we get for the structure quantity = 0.021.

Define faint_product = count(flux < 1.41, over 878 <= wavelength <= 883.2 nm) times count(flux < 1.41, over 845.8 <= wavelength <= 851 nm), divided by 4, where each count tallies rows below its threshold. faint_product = 100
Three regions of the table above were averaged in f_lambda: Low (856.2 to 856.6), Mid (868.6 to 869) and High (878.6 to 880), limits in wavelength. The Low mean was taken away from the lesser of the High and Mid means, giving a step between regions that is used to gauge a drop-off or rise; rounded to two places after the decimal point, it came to -0.11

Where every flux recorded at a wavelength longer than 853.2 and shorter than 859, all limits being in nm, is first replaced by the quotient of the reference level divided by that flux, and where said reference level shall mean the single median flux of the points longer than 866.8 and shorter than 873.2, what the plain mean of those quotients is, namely 0.96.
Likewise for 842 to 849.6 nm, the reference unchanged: 1.02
